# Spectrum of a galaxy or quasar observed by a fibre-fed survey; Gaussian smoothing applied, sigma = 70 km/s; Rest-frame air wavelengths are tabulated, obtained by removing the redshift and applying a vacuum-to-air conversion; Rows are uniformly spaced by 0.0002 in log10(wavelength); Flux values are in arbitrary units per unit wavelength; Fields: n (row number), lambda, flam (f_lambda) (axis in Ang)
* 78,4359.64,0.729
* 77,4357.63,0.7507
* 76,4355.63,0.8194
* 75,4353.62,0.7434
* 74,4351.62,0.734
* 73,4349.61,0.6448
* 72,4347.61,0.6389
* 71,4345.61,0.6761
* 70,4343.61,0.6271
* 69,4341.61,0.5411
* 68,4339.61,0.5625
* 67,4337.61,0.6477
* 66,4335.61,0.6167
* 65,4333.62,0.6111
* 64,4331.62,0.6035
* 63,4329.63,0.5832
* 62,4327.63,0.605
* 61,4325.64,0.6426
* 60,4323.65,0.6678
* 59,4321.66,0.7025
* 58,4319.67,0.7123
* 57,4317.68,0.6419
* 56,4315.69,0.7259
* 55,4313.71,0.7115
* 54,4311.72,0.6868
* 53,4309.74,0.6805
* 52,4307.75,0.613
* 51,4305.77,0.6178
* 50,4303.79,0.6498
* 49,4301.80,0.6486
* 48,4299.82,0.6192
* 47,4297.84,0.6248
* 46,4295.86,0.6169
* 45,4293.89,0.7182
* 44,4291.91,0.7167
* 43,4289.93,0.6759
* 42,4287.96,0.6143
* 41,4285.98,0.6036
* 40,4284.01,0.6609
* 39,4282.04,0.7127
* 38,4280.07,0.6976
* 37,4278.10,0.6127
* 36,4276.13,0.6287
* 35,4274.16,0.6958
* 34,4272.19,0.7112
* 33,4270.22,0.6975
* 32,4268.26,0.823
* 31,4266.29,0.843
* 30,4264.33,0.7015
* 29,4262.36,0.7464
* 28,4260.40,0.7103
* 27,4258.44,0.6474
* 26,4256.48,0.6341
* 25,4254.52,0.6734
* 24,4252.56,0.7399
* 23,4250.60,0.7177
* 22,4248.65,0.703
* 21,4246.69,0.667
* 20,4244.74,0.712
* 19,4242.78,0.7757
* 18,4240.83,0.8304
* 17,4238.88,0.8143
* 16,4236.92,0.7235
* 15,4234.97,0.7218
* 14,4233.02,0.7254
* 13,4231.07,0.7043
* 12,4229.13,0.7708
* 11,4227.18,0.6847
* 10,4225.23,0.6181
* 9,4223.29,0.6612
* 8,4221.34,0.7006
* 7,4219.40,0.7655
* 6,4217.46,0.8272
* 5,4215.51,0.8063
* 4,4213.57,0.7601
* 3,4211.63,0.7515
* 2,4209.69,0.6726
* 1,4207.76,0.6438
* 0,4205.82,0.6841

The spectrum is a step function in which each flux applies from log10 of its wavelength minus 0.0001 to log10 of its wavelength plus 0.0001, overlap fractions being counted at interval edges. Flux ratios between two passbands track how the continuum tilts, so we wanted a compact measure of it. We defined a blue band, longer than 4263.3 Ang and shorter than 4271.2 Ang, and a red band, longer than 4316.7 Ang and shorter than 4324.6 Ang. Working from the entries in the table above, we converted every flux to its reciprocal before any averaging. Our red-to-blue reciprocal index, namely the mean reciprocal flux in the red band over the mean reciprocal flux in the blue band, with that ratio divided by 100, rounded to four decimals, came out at 0.0112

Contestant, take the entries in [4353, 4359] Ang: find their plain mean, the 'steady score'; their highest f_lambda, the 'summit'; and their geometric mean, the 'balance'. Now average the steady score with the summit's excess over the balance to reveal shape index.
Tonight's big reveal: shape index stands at 0.410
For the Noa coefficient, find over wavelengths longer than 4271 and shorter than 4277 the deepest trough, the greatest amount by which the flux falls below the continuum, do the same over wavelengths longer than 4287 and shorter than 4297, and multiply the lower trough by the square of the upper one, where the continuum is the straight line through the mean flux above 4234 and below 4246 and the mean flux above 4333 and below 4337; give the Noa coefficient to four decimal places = 0.0004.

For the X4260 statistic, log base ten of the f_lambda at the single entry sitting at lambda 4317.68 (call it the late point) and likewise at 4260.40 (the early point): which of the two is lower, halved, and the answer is -0.096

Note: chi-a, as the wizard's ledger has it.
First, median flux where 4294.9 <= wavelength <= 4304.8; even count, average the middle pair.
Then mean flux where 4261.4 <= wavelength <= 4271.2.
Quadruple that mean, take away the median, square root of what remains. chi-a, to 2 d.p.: 1.56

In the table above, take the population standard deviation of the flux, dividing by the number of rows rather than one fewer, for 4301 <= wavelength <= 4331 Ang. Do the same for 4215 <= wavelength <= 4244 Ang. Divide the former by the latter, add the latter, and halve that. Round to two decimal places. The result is 0.37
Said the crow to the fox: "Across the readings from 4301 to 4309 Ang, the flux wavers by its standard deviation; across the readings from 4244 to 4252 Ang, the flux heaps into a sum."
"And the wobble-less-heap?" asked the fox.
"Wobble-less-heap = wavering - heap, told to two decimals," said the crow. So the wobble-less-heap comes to -2.78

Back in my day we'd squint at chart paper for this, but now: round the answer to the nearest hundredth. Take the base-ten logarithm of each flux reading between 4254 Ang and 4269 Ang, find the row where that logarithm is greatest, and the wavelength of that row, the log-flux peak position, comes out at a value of 4266.29 Ang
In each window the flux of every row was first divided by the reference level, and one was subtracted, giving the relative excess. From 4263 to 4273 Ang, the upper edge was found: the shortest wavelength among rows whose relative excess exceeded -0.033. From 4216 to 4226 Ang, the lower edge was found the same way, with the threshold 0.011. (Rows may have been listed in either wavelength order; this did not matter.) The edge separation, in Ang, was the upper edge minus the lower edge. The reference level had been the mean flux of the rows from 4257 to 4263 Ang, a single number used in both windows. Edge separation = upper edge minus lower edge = 46.9 Ang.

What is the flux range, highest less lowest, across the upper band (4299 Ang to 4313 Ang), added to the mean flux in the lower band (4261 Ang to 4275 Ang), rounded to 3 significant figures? 0.819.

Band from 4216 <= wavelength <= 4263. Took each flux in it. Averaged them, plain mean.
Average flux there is 0.720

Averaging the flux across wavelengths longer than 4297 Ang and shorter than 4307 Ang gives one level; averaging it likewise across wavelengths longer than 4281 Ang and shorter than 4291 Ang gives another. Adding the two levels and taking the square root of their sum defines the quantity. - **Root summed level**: 1.13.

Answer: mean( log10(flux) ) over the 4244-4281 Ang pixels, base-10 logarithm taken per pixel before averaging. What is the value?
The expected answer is -0.15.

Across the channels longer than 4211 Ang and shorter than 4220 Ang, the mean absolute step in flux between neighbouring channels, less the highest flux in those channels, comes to -0.79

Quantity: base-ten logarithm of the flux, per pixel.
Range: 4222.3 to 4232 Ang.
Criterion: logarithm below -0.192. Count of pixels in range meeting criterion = 1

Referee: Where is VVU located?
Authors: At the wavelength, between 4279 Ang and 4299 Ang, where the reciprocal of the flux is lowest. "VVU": 4293.89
